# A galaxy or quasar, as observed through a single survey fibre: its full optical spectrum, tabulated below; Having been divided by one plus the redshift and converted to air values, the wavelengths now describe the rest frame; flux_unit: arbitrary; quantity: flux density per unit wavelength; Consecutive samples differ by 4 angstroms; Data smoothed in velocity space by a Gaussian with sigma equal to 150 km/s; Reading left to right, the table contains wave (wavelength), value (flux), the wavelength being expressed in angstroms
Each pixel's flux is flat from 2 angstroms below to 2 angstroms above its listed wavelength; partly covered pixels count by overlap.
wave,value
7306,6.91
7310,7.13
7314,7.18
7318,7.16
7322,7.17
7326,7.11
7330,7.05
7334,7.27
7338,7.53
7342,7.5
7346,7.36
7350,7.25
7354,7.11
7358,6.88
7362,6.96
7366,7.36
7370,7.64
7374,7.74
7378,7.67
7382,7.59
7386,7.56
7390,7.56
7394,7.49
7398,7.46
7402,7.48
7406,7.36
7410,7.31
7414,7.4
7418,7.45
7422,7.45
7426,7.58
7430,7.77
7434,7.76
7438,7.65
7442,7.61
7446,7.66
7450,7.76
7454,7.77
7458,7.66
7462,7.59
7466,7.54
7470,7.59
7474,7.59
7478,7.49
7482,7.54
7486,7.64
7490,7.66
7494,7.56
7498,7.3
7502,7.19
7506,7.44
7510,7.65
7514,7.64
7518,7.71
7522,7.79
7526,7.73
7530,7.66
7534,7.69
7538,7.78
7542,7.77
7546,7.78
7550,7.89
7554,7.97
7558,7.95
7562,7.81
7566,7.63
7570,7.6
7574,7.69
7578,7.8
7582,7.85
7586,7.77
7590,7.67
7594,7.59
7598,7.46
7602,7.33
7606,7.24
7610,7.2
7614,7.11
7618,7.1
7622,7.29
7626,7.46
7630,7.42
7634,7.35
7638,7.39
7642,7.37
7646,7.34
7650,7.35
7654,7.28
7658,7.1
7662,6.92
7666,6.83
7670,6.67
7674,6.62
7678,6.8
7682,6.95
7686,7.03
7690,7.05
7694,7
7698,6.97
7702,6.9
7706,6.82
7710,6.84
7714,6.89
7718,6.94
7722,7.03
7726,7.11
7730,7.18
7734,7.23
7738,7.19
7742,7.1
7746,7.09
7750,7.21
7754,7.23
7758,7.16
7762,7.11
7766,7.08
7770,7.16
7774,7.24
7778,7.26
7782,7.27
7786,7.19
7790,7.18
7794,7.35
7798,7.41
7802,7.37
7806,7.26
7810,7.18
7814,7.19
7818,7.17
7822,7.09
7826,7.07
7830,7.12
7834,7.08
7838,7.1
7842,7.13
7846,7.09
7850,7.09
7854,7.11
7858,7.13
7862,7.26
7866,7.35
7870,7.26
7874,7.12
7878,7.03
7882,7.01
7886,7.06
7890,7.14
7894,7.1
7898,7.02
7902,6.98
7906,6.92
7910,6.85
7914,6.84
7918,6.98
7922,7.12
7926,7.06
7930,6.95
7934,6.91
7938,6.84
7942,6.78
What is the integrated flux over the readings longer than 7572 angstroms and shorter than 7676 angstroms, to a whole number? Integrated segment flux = 761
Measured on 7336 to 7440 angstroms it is 775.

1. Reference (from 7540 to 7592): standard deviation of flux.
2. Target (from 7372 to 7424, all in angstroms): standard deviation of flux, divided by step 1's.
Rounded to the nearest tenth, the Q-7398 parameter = 1.0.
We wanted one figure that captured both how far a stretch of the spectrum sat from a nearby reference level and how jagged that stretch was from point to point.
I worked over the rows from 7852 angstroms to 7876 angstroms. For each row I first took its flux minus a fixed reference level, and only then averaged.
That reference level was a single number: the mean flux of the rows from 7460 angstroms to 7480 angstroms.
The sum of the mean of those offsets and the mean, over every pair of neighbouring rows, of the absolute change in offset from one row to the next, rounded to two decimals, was -0.26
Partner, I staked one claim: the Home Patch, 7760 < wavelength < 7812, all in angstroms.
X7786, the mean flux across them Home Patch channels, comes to 7.24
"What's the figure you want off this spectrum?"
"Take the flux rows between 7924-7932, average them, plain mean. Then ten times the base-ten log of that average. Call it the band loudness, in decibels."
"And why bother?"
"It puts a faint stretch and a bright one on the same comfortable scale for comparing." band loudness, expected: 8.5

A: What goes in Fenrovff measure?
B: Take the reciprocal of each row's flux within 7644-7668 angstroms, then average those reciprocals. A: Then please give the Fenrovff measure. 0.140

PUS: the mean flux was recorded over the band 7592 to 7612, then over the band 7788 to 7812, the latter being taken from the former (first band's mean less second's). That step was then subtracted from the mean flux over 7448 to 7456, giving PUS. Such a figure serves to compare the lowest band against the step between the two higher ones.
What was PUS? 7.7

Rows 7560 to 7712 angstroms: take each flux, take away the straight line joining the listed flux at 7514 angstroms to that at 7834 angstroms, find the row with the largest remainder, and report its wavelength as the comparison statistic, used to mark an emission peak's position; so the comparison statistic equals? 7582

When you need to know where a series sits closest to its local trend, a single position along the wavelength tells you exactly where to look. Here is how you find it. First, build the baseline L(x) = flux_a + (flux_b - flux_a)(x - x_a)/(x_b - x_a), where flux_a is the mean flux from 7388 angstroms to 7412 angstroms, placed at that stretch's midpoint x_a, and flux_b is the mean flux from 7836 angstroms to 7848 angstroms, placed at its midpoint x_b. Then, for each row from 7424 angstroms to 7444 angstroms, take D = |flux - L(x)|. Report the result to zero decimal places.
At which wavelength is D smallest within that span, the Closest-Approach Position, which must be 7426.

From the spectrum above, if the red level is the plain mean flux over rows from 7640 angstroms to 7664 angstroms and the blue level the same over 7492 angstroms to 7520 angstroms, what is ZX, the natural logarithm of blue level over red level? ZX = 0.037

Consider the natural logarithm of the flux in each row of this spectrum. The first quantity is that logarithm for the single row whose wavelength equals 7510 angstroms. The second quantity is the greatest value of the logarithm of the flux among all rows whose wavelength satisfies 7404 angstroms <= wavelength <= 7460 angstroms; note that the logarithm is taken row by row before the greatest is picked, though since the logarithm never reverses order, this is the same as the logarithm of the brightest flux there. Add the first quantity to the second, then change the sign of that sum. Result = -4.085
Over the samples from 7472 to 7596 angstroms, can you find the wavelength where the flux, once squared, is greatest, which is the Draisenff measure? 7554 angstroms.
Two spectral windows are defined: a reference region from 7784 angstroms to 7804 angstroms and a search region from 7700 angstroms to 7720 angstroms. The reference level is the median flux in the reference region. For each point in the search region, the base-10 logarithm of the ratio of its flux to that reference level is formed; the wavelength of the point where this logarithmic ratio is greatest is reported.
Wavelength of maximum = 7718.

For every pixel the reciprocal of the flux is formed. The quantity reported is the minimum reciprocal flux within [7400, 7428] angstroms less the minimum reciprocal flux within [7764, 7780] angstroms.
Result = -0.0058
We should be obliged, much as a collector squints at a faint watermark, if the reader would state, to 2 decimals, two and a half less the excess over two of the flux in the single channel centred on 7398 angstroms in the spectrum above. -2.96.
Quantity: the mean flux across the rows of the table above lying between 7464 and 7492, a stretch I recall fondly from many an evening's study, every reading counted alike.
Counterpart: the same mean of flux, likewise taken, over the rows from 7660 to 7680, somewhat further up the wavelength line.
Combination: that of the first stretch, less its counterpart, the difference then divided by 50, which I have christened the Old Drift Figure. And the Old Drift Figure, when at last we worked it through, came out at 0.0162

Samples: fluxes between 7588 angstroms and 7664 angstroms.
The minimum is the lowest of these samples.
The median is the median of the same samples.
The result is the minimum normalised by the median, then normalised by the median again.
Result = 0.128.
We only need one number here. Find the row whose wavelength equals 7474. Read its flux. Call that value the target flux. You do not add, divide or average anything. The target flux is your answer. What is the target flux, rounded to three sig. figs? 7.59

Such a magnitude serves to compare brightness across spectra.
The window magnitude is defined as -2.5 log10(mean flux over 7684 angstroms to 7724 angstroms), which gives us -2.10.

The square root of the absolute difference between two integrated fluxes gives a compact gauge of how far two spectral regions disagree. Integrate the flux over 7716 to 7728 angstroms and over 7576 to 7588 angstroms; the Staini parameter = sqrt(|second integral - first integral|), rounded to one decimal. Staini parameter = 3.1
